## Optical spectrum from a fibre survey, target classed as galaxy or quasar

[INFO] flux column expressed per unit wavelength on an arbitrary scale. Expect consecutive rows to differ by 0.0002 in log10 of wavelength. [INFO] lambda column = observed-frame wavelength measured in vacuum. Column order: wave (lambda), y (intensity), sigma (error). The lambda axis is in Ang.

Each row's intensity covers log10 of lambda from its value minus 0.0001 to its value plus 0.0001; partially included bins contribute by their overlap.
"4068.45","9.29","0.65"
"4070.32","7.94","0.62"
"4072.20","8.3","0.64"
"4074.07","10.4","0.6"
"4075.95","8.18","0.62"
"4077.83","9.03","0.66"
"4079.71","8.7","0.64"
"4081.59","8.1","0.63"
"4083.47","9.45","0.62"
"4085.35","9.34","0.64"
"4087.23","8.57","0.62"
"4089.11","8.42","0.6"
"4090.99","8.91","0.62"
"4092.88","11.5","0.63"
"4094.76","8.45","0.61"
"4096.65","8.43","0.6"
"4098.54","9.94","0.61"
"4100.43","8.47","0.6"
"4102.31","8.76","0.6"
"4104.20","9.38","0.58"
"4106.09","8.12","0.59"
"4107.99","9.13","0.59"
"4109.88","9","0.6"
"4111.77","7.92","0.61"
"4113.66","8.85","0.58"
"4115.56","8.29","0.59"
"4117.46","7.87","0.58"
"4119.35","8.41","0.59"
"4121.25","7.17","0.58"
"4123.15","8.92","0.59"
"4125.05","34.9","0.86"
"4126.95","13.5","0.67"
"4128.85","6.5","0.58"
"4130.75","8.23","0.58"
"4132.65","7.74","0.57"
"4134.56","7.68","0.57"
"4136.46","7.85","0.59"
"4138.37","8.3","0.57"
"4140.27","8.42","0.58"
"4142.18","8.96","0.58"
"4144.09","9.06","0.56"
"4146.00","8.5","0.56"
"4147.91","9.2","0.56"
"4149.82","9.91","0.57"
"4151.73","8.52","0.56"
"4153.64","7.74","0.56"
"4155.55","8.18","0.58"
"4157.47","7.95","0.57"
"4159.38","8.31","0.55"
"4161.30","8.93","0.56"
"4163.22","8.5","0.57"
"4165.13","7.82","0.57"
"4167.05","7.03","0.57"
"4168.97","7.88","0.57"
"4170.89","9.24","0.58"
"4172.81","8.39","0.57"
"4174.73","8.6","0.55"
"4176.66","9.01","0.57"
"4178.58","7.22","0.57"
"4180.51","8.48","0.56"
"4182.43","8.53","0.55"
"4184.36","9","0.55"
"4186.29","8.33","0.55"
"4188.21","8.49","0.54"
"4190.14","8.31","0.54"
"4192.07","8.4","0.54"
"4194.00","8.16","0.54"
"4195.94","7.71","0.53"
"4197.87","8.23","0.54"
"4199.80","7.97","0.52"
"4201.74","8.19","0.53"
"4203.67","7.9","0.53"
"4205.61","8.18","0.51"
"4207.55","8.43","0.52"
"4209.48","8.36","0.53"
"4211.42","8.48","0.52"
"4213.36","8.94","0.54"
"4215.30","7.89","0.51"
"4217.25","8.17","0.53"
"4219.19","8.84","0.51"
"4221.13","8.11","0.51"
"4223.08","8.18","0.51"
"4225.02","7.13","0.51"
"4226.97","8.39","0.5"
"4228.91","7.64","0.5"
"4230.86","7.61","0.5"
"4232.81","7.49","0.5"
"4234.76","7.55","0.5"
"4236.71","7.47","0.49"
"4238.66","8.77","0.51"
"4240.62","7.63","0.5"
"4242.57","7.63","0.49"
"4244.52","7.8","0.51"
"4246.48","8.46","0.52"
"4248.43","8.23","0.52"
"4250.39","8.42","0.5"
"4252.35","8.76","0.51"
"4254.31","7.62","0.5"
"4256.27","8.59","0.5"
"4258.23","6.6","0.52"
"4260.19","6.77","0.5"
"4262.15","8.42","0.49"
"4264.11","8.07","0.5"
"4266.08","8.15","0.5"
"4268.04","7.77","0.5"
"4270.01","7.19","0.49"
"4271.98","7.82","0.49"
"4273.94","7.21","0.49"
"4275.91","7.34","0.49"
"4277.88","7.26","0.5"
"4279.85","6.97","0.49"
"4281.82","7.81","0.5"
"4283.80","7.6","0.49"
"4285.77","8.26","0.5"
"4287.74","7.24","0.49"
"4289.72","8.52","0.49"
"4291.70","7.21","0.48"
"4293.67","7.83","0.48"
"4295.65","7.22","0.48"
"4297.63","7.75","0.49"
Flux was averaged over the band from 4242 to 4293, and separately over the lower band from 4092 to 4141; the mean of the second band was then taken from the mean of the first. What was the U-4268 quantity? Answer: -1.9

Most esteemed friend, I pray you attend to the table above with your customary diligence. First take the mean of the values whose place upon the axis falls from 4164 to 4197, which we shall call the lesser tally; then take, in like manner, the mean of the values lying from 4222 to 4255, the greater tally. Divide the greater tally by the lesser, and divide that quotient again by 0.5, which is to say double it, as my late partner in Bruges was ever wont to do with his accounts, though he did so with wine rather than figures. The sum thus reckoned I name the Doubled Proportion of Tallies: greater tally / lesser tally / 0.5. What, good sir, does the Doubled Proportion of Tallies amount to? 1.92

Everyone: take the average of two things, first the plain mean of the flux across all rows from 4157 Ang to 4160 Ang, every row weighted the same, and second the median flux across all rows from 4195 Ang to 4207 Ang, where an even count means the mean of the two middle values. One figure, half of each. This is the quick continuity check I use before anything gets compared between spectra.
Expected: 8.1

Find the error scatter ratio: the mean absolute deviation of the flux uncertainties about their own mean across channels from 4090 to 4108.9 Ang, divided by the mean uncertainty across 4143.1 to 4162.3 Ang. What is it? 0.021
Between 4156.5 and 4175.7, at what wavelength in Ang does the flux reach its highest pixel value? 4170.89 Ang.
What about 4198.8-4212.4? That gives 4211.42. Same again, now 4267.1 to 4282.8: 4271.98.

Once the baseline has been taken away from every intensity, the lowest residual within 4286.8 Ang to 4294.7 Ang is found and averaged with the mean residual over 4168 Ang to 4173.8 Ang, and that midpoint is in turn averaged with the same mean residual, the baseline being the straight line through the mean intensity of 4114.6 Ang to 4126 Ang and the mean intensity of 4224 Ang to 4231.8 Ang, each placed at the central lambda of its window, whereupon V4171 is -0.8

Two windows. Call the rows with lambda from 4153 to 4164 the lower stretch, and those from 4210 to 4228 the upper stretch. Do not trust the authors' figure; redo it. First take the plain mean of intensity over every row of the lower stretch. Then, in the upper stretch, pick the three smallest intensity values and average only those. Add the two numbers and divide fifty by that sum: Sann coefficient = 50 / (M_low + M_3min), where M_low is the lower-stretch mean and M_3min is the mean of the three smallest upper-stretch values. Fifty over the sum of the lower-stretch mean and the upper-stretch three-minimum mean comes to 3.13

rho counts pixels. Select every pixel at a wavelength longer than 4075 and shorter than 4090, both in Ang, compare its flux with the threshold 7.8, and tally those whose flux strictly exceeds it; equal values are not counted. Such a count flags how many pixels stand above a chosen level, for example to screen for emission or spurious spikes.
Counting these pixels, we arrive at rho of 8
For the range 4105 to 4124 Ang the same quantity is 9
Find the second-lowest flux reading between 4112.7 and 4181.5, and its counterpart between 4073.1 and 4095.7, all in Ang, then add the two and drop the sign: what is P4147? 15.2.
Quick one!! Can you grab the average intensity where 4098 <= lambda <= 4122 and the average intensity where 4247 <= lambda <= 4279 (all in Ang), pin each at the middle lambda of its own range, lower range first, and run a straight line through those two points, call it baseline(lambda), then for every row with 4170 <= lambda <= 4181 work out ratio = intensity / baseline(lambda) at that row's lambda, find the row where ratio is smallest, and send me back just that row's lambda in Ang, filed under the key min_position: 4178.58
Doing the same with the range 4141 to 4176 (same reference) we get 4167.05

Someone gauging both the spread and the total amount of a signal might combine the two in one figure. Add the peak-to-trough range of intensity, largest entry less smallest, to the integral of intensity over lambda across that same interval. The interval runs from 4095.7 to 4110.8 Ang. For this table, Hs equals 136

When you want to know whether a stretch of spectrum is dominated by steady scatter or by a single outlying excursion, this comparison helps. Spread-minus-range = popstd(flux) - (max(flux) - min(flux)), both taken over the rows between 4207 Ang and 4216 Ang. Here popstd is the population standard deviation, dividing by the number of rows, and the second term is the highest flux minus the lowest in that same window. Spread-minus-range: -0.72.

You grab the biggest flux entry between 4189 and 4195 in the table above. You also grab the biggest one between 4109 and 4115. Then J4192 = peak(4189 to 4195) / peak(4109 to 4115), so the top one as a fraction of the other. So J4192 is 0.93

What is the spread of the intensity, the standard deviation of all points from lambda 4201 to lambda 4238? 0.5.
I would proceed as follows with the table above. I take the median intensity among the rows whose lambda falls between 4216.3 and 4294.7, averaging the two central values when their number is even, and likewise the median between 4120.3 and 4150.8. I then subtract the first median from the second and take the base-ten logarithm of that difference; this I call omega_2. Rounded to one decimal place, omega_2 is -0.2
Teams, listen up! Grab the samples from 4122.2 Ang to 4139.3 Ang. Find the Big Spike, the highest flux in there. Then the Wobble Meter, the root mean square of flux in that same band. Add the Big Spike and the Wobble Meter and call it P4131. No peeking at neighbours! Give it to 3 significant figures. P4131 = 49.2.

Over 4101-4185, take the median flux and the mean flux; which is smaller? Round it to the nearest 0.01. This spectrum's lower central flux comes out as 8.45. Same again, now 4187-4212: 8.22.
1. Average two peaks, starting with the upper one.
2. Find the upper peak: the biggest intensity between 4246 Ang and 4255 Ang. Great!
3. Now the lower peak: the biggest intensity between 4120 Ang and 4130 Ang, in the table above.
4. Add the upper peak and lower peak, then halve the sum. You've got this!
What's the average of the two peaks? 21.8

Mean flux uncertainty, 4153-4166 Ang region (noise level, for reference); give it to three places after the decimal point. 0.566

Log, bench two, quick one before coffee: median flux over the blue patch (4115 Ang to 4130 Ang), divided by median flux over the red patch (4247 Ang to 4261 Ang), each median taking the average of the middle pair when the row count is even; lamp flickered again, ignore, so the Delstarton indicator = 1.01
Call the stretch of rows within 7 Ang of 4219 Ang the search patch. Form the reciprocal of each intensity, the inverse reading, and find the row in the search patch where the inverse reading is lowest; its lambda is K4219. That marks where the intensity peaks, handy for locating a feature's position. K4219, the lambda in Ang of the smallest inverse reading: 4213.36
